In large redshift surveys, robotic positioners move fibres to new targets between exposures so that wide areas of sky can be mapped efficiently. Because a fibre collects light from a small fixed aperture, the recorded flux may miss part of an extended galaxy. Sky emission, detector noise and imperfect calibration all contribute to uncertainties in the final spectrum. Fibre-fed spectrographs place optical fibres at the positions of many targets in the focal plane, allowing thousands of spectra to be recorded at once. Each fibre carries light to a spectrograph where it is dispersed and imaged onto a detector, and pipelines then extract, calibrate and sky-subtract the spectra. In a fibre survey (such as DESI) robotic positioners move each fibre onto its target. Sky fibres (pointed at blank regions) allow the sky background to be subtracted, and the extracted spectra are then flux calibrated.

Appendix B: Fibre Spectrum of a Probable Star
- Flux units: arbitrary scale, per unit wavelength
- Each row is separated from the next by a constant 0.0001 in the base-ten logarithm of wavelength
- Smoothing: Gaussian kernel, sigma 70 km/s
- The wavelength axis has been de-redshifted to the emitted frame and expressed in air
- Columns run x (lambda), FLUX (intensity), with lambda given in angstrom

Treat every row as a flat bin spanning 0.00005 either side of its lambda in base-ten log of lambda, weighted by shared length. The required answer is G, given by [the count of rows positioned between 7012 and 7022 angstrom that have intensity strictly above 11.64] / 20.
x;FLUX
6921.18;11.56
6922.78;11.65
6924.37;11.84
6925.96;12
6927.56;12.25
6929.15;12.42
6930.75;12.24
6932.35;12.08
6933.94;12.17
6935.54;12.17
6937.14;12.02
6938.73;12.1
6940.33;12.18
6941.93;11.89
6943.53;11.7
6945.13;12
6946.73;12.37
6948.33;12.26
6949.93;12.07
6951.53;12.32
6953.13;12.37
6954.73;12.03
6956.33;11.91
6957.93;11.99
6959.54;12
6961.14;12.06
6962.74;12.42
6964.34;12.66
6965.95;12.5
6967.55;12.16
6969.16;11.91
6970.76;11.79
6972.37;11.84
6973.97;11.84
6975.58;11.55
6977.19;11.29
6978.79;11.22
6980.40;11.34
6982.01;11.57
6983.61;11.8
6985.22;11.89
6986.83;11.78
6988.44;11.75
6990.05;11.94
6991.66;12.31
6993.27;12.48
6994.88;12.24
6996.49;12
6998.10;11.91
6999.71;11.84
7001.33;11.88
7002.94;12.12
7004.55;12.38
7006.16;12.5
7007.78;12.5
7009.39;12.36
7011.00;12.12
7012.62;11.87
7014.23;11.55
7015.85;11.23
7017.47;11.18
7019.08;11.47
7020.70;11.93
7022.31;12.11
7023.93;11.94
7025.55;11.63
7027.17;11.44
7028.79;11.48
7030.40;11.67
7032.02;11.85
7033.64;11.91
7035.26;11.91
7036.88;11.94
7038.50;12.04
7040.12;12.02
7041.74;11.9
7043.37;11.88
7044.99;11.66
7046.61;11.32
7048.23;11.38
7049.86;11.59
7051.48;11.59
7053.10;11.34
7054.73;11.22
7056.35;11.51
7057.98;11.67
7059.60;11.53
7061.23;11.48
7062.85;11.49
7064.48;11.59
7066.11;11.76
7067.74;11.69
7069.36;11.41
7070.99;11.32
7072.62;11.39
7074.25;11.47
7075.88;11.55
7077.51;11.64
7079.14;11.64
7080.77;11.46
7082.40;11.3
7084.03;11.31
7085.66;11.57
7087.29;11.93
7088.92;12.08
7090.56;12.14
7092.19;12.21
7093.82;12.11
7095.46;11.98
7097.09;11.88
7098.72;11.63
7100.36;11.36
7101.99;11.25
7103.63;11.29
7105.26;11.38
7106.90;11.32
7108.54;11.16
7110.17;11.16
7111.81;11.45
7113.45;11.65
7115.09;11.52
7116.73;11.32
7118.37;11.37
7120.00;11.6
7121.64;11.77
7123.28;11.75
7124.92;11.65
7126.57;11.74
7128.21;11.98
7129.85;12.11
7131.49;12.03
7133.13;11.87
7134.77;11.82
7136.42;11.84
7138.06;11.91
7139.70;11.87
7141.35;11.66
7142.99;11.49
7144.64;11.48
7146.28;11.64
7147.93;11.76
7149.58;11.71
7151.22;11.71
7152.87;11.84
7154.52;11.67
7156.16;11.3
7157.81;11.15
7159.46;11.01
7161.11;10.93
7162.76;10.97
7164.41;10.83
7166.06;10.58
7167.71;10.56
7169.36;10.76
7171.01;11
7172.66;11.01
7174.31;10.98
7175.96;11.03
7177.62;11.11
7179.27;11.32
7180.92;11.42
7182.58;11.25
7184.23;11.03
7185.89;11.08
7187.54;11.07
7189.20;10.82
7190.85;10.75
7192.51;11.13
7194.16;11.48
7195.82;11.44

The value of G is 0.10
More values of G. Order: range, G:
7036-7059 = 0.35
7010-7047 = 0.75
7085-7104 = 0.35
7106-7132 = 0.40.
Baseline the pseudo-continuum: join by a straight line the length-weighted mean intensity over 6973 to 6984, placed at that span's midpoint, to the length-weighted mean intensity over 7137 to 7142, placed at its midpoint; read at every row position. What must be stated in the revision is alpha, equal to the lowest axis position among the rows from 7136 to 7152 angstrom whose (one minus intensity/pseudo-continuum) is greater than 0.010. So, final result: 7141.35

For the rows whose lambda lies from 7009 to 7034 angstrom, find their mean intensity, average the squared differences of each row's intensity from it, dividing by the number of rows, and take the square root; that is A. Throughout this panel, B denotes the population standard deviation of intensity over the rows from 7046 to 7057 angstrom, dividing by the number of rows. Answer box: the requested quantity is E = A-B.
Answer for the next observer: 0.19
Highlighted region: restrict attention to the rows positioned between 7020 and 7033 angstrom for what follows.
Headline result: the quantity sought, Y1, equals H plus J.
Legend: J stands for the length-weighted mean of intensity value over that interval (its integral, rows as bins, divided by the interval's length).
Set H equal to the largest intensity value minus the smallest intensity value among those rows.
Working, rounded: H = 0.67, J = 11.8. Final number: 12.4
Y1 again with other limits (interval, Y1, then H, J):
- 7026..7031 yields 11.8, 0.23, 11.5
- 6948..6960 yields 12.6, 0.46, 12.1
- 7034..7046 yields 12.3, 0.38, 11.9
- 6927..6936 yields 12.6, 0.34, 12.2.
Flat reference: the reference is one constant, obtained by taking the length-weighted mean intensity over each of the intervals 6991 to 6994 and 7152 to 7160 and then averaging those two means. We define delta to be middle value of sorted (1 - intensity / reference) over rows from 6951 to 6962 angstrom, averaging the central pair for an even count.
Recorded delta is -0.011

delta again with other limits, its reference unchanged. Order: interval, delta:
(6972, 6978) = 0.017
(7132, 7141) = 0.003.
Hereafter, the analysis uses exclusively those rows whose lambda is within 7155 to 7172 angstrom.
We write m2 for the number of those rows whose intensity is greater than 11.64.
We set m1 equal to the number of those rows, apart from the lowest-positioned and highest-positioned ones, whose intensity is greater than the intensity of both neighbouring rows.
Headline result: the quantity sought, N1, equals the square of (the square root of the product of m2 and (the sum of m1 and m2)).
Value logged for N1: 0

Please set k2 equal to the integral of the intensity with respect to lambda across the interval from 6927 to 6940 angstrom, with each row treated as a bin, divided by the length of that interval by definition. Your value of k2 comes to 12.18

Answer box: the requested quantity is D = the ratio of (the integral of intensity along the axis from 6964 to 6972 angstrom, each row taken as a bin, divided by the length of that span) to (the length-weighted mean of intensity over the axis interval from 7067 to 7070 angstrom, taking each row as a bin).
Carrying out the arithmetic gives 1.05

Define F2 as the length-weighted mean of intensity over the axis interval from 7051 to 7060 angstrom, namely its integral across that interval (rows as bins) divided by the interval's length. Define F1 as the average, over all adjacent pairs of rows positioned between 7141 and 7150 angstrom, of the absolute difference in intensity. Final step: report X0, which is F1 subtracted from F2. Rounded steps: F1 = 0.10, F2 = 11.5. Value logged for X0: 11.4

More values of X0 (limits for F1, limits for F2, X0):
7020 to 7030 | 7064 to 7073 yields 11.4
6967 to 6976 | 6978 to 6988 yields 11.5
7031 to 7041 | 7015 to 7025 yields 11.6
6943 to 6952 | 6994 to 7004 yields 11.8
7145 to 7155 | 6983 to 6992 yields 11.8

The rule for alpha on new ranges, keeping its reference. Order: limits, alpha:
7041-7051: 7046.61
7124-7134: 7124.92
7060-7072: 7061.23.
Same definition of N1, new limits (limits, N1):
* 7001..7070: 672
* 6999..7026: 156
